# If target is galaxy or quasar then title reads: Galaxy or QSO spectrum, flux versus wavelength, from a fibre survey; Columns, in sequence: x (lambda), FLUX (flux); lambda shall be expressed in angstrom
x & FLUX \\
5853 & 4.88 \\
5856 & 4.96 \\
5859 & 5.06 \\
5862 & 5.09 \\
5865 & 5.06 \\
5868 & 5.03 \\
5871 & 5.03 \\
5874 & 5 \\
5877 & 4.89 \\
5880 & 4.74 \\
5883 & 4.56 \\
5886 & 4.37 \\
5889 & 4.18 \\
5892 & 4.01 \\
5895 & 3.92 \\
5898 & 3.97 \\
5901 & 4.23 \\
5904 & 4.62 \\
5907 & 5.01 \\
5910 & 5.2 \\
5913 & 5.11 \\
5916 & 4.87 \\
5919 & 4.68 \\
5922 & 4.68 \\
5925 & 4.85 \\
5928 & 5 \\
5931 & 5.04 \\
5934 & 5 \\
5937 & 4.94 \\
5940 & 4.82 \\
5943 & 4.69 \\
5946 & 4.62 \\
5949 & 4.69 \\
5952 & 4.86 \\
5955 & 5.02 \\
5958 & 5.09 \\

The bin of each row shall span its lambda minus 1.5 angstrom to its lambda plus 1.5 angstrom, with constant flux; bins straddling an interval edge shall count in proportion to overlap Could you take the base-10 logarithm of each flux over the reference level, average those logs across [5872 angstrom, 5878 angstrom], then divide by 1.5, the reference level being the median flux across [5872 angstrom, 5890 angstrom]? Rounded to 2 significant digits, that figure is 0.018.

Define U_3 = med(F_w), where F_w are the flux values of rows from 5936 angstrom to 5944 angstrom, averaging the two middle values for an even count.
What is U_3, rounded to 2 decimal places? 4.82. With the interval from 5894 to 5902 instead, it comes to 3.97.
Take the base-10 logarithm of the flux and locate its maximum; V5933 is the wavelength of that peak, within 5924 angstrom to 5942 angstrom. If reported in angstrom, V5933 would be 5931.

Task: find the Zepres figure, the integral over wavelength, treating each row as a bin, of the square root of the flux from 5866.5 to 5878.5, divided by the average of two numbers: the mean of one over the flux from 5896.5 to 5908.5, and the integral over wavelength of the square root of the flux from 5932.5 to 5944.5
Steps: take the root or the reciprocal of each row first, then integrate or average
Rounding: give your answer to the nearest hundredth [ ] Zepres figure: 2.01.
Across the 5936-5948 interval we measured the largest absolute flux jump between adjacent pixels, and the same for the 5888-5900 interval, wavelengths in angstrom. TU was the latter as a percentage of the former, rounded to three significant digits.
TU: 131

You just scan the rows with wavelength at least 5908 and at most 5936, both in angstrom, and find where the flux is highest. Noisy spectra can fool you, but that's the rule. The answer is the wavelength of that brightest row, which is 5910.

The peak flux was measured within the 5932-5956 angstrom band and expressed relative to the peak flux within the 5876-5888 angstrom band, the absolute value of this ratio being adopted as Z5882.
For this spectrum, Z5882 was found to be 1.03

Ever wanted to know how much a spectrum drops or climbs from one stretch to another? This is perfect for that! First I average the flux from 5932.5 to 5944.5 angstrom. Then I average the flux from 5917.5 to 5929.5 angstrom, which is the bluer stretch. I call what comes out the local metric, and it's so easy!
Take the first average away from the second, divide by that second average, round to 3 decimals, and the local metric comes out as -0.012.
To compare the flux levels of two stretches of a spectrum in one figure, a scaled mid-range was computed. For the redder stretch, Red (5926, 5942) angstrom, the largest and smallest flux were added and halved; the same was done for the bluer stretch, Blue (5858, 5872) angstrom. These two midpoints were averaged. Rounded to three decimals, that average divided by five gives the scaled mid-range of 0.999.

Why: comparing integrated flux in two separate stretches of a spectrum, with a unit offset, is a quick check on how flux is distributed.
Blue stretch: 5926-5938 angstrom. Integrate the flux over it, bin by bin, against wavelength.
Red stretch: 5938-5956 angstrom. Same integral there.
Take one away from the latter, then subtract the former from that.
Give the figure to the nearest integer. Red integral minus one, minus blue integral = 25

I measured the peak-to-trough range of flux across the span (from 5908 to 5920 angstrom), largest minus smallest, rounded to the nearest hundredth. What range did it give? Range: 0.52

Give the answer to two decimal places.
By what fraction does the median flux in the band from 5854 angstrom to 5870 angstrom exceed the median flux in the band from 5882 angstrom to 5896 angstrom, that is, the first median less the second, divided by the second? 0.21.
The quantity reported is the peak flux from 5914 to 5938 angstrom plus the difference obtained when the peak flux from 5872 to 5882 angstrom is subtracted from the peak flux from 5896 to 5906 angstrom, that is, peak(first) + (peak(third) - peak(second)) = 4.7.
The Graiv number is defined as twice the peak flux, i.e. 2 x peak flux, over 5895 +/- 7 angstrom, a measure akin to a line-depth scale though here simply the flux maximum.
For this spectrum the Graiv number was 8.5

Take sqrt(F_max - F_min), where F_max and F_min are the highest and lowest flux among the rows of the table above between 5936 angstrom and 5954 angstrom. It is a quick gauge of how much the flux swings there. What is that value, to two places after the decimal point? 0.57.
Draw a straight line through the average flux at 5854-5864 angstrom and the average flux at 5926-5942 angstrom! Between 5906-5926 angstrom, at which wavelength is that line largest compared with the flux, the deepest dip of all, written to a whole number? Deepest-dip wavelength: 5919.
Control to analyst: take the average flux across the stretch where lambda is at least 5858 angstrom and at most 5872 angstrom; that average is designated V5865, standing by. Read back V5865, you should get 5.05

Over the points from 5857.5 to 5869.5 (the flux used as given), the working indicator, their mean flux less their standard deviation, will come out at 5.04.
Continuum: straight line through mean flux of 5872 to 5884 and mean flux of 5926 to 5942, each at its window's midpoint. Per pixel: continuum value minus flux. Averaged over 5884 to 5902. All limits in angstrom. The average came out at 0.7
